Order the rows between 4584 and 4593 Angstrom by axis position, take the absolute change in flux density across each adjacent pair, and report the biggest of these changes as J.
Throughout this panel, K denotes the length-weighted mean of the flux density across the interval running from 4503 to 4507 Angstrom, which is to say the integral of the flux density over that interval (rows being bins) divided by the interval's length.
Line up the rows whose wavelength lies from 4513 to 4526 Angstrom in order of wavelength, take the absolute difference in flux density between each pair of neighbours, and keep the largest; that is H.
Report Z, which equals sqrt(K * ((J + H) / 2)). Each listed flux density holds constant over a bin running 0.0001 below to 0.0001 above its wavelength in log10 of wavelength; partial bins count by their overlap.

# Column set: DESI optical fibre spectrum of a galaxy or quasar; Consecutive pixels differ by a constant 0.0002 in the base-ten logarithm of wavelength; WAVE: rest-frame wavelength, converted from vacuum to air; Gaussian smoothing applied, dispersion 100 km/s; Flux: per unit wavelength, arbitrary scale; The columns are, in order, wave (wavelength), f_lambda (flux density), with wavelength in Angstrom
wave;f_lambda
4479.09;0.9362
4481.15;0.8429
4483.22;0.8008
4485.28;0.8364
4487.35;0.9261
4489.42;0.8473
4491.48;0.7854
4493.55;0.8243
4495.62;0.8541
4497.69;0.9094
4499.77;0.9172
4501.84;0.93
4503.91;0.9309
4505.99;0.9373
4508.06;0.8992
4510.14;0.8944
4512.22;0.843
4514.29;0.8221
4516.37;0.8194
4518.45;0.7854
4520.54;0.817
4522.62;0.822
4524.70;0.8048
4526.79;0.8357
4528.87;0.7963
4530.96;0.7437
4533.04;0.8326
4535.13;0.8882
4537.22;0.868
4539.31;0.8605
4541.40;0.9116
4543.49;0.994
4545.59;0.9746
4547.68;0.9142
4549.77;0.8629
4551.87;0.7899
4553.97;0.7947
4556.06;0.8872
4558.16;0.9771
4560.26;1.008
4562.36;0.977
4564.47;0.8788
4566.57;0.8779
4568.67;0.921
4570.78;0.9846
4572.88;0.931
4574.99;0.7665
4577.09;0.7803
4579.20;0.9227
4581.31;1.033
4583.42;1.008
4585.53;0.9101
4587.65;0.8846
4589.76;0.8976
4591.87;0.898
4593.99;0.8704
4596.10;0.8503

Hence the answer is 0.17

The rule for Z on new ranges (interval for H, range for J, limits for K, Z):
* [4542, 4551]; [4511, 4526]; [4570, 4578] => 0.20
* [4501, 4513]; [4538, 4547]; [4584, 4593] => 0.25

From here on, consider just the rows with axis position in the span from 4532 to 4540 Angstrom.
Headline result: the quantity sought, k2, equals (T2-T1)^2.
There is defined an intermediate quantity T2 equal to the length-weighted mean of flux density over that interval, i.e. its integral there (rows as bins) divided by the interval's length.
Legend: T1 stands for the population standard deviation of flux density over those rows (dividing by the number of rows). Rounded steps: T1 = 0.02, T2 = 0.86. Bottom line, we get 0.71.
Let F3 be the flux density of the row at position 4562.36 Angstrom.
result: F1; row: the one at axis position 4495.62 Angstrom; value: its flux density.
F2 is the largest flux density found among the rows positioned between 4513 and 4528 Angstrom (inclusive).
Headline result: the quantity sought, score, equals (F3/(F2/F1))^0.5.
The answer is 1.00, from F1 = 0.8541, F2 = 0.8357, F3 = 0.977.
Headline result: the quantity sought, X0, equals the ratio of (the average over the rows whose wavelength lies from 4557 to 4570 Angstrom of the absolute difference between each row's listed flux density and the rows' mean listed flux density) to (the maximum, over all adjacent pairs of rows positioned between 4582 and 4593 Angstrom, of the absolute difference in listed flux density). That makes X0 0.5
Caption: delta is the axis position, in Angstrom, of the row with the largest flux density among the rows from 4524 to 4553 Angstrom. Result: 4543.49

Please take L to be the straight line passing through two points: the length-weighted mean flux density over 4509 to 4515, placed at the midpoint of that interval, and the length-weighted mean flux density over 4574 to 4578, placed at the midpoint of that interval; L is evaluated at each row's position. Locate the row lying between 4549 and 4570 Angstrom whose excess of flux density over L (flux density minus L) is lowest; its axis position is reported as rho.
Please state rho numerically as 4551.87 Angstrom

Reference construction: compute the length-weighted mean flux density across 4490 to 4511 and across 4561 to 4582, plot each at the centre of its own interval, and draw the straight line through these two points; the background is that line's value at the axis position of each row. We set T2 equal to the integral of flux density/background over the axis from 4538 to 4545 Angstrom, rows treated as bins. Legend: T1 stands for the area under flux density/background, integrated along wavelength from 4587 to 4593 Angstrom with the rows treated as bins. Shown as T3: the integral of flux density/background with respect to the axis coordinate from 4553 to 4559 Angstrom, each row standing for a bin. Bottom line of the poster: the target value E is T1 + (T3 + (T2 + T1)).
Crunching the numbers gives 24.8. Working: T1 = 5.9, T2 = 7.19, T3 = 5.89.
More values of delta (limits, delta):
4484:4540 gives 4505.99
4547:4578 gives 4560.26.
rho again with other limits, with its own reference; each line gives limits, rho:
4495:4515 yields 4514.29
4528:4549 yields 4530.96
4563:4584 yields 4574.99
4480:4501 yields 4491.48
